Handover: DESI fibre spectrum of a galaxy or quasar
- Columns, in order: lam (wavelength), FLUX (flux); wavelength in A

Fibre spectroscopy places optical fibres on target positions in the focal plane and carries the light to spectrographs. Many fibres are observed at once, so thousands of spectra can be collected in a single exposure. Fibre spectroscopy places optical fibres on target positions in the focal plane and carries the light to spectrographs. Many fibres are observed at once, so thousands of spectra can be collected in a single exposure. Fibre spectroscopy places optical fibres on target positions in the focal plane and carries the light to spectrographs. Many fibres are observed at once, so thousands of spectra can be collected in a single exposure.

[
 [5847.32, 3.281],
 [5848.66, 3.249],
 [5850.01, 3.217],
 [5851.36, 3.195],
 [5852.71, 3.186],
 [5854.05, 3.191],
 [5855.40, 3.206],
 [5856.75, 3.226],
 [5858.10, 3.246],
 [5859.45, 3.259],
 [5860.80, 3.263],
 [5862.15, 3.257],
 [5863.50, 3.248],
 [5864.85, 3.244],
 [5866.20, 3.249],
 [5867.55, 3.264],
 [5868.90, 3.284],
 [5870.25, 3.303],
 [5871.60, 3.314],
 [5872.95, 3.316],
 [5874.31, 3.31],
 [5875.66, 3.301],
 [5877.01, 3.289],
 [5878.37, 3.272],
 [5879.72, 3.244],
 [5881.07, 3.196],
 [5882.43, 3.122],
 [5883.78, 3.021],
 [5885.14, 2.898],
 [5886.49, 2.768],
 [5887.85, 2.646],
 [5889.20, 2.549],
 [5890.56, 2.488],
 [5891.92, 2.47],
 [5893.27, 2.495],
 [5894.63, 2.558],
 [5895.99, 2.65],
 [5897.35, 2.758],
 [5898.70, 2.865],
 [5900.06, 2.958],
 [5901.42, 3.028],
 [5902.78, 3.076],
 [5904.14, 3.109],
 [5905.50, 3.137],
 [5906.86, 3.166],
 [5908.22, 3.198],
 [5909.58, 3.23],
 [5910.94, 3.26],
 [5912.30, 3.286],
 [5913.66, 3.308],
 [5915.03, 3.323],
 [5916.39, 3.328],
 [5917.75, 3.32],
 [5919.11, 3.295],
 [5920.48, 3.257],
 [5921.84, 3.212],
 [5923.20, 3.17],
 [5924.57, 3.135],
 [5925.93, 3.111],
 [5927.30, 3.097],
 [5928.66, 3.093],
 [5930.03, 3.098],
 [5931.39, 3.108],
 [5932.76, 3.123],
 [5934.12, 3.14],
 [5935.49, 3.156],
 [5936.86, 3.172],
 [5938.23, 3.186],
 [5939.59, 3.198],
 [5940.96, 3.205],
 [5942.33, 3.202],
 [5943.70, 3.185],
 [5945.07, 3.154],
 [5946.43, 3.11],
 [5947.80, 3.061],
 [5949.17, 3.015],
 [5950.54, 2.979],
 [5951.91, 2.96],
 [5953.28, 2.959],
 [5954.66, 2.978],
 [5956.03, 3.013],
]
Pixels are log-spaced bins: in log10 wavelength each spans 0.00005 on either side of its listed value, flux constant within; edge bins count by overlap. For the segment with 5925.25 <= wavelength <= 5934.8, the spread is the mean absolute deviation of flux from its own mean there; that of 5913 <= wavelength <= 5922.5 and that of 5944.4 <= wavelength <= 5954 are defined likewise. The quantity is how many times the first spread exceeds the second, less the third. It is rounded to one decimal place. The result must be 0.3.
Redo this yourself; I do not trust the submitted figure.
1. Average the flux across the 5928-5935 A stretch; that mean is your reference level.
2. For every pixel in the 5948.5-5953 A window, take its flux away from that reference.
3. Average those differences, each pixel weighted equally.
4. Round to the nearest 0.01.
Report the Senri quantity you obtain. 0.13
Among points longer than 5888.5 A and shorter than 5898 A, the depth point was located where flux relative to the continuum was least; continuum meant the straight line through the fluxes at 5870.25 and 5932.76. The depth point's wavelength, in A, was 5891.92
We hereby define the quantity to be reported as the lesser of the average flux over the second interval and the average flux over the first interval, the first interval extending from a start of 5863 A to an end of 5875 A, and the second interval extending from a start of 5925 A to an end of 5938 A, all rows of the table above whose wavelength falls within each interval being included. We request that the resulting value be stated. 3.12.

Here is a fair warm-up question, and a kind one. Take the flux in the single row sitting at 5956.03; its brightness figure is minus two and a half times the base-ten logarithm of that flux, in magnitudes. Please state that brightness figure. -1.20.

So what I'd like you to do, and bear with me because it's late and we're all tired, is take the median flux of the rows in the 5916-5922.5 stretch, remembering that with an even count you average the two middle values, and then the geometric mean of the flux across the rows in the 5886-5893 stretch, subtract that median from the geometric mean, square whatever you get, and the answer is 0.5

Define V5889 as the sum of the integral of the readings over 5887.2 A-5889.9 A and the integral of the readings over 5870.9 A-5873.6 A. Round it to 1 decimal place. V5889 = 16.0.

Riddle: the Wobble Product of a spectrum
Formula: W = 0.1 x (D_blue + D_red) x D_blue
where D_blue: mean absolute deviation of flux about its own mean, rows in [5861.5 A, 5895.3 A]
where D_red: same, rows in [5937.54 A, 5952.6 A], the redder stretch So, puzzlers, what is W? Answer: 0.0101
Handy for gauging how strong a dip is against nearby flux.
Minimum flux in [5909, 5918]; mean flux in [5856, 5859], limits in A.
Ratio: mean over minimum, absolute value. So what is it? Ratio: 1.00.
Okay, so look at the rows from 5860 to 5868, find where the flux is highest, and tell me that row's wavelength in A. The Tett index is 5867.55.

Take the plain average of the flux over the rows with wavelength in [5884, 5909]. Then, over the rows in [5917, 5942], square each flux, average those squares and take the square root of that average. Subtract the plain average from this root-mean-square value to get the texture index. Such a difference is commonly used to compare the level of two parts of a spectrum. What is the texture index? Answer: 0.3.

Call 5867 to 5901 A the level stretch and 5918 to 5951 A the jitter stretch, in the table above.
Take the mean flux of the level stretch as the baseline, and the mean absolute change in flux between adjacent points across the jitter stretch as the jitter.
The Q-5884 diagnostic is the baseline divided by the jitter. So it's 127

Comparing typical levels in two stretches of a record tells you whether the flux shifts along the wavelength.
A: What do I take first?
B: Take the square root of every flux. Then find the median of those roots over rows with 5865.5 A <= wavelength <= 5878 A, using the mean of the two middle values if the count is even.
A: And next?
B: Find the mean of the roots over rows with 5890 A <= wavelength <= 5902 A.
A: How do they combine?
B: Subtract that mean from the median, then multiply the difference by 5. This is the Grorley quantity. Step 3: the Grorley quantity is 0.88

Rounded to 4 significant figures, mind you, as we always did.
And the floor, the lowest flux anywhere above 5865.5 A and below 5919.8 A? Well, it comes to 2.470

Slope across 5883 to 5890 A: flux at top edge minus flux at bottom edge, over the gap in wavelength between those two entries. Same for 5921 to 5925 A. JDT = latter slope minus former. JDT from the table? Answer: 0.06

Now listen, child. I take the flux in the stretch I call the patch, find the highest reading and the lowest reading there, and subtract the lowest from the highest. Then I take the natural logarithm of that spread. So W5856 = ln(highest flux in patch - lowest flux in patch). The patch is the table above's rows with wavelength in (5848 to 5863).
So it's -2.6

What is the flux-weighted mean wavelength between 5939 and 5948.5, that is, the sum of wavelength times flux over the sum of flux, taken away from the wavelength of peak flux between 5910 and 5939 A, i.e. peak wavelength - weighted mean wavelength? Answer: -27.3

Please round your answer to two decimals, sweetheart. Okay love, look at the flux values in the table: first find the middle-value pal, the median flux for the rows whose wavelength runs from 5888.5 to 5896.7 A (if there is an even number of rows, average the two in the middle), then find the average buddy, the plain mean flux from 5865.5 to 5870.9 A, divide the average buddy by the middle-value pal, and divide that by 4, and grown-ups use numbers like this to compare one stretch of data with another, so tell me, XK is 0.32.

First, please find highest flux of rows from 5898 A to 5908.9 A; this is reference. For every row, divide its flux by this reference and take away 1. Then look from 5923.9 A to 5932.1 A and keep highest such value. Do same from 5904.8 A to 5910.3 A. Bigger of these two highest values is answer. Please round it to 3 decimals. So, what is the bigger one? 0.010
